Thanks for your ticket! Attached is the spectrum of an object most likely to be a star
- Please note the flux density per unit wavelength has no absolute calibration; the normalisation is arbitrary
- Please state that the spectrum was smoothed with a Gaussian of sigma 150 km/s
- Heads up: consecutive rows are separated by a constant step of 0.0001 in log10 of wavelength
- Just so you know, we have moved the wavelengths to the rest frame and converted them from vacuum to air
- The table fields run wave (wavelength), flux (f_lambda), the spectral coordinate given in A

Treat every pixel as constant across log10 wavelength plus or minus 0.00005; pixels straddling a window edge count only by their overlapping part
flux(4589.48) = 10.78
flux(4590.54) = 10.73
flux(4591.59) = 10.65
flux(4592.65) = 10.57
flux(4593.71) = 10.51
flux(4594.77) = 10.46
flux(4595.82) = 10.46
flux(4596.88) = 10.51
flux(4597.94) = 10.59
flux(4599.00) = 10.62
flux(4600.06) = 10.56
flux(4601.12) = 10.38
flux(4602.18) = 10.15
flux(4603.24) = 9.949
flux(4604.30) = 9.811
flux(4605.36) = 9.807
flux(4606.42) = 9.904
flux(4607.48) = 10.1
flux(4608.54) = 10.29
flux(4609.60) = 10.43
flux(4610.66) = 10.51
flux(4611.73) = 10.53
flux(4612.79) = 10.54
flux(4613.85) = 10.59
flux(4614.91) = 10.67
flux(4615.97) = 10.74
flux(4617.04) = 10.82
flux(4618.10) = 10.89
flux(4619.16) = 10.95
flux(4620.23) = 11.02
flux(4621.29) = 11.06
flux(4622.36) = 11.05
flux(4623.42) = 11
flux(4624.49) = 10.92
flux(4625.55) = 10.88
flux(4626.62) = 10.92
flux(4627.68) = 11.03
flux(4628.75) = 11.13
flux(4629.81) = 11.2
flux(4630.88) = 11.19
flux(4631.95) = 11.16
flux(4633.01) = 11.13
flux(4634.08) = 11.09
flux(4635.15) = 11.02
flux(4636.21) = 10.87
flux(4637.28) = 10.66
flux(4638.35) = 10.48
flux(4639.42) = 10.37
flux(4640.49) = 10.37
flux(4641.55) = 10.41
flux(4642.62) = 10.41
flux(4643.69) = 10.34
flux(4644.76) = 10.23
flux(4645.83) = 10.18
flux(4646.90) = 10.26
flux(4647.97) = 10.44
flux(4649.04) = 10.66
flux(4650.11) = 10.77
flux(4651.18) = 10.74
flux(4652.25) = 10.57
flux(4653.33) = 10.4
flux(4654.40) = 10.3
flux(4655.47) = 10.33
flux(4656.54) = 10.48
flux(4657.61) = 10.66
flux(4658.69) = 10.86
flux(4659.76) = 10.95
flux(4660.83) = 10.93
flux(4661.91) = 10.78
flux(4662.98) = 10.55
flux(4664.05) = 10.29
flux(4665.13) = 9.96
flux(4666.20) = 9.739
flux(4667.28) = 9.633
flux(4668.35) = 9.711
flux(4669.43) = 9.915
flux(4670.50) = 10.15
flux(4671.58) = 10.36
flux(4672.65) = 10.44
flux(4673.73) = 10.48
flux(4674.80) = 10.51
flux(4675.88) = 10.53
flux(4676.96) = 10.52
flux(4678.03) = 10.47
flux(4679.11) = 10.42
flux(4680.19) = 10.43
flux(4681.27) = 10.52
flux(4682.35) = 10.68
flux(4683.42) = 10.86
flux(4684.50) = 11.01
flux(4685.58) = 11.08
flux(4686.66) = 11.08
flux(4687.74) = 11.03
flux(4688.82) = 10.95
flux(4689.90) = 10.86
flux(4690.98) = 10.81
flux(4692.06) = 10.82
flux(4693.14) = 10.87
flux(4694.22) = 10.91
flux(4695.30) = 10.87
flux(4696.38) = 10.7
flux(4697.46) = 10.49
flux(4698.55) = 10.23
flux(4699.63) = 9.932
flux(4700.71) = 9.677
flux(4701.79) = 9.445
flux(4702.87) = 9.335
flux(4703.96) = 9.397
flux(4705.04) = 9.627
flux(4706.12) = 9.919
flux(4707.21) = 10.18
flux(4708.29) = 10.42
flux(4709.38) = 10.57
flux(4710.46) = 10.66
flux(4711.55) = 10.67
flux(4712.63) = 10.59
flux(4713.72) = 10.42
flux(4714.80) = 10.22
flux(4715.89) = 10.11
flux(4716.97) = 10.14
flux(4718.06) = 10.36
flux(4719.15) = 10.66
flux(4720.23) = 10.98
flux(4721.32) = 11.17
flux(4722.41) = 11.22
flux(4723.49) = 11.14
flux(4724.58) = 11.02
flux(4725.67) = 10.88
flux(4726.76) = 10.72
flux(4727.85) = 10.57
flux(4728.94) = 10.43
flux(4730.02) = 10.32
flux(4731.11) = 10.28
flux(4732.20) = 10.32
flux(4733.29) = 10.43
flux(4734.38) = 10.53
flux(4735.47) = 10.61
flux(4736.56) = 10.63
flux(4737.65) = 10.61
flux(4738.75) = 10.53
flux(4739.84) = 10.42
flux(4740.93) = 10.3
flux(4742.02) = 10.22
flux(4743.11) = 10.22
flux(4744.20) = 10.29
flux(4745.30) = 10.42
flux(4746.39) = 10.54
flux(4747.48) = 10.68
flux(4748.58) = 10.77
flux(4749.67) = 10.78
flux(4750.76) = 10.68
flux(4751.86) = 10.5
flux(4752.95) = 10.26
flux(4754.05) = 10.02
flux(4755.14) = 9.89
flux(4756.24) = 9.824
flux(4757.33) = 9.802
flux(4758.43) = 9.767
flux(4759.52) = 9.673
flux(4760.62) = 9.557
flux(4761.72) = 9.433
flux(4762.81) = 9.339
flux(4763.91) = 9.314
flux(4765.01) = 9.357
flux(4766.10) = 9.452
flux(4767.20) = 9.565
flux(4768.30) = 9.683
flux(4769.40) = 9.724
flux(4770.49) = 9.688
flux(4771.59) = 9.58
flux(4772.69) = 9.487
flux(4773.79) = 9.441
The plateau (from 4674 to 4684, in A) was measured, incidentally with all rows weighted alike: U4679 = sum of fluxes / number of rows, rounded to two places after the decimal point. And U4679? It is 10.55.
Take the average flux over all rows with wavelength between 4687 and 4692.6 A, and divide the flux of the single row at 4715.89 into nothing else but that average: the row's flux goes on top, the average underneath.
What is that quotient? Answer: 0.93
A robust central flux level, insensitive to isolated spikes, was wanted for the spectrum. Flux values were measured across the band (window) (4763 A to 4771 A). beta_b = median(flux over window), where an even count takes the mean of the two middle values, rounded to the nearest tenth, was 9.6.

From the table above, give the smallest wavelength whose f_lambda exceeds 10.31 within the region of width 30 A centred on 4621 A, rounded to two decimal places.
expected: 4609.60 A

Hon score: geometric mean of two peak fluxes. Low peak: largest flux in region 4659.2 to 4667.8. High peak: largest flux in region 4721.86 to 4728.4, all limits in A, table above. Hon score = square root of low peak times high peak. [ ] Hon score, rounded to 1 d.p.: 11.1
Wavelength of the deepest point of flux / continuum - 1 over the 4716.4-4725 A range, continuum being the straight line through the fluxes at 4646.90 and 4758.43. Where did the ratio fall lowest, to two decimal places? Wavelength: 4716.97 A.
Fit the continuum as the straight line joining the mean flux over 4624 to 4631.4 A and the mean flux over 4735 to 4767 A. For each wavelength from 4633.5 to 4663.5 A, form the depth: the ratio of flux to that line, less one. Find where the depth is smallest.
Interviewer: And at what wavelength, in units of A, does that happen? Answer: 4645.83 A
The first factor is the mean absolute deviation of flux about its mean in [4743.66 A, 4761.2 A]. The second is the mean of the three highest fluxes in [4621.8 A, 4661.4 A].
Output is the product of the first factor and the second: 4.2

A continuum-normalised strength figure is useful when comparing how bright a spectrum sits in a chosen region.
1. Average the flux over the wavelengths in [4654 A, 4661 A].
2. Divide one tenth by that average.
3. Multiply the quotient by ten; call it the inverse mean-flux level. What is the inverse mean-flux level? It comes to 0.094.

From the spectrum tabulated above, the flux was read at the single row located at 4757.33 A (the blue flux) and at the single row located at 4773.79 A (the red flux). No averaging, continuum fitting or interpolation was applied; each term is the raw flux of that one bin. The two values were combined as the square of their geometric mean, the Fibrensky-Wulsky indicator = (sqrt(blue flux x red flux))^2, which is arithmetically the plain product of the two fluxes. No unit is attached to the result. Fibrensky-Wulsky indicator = 93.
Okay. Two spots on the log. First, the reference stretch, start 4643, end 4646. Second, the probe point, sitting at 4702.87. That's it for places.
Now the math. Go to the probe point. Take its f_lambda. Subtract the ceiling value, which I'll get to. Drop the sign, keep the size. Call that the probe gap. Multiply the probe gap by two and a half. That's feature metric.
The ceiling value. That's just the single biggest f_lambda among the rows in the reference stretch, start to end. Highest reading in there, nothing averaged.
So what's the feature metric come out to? 2.5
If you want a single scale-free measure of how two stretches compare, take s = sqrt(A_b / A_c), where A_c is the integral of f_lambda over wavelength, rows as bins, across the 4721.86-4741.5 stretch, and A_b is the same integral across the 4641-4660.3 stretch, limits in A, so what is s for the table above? 0.99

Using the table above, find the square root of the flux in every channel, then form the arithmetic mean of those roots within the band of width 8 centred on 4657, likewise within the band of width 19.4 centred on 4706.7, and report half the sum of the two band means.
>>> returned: 3.22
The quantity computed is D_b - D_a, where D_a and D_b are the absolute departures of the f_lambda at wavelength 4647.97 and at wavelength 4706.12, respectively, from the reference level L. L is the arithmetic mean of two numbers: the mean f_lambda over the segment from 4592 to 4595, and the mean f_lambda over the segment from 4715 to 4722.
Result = 0.5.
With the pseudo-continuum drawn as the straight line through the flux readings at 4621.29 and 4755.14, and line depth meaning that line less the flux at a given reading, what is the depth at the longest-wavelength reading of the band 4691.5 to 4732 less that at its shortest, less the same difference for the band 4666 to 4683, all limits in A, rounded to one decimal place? 1.3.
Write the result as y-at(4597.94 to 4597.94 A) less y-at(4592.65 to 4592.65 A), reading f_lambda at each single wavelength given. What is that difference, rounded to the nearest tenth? 0.0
